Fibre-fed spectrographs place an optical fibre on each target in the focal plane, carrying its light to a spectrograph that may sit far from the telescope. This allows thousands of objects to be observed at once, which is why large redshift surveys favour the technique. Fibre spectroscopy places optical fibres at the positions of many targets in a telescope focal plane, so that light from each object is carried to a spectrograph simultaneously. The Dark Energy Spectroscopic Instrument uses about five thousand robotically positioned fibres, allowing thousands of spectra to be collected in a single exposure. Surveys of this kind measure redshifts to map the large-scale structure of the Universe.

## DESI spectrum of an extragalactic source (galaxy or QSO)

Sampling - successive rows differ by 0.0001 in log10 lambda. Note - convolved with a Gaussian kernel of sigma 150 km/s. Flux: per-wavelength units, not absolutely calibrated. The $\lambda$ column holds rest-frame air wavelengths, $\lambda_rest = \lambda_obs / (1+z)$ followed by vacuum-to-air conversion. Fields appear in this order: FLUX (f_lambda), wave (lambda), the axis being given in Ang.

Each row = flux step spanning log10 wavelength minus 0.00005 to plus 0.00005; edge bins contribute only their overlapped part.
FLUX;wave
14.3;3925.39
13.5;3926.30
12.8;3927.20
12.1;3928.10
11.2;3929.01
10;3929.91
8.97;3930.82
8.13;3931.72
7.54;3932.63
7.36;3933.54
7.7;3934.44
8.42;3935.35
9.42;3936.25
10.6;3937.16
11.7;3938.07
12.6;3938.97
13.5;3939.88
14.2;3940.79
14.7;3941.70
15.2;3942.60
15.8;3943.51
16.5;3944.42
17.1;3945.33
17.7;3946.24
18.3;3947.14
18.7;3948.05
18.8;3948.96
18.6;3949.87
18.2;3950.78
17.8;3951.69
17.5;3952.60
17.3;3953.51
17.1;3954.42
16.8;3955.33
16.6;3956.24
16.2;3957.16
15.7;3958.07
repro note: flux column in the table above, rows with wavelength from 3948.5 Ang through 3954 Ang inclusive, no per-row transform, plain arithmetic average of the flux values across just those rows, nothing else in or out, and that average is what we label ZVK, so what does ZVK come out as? 18.0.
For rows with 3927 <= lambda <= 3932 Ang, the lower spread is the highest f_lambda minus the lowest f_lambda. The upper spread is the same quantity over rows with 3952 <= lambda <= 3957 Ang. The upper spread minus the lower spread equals -3.8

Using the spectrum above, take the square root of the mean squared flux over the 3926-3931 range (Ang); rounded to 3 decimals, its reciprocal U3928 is 0.087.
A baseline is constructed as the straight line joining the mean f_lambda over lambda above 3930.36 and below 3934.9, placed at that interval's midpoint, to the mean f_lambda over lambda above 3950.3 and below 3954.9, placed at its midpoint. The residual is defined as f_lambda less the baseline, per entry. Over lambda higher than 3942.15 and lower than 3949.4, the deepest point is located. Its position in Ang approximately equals 3942.60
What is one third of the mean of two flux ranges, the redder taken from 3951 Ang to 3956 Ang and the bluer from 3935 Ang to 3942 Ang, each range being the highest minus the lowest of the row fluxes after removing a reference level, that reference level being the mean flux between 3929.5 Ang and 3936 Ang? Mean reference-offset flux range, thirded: 1.2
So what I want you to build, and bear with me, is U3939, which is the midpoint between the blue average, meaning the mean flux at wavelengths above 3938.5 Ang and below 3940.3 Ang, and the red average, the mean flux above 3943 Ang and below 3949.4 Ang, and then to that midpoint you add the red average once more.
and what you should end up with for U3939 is 33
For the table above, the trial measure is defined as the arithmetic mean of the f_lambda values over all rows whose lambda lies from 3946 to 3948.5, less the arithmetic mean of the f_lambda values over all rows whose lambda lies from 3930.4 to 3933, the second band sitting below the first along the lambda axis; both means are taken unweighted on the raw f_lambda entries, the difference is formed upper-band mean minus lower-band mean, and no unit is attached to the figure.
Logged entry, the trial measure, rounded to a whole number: 10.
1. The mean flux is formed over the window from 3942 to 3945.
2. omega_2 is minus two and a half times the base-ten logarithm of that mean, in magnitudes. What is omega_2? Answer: -3.00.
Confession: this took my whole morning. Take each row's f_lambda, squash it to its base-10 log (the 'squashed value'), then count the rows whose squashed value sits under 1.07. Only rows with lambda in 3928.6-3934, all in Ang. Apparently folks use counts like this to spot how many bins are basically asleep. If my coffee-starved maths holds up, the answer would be 6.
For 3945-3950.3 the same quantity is 0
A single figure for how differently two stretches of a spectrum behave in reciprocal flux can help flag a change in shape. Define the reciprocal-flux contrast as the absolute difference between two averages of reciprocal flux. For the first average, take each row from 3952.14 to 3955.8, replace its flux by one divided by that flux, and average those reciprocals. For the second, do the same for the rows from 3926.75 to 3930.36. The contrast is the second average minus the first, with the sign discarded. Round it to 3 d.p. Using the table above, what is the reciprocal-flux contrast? 0.029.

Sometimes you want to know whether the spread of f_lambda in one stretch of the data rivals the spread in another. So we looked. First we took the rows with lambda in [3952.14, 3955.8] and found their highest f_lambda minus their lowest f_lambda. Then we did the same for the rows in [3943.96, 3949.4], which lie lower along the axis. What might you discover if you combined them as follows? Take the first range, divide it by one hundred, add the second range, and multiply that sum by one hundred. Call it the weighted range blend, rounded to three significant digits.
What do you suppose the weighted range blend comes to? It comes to 231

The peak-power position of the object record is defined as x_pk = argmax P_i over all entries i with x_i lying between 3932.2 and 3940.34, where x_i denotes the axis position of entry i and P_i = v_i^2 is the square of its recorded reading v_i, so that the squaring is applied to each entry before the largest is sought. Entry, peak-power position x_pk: 3939.88 Ang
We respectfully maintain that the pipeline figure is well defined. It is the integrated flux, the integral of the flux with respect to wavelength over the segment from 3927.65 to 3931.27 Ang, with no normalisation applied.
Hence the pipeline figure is 38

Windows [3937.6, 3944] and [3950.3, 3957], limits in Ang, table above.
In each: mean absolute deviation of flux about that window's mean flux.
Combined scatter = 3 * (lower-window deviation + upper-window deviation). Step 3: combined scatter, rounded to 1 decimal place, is 4.8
